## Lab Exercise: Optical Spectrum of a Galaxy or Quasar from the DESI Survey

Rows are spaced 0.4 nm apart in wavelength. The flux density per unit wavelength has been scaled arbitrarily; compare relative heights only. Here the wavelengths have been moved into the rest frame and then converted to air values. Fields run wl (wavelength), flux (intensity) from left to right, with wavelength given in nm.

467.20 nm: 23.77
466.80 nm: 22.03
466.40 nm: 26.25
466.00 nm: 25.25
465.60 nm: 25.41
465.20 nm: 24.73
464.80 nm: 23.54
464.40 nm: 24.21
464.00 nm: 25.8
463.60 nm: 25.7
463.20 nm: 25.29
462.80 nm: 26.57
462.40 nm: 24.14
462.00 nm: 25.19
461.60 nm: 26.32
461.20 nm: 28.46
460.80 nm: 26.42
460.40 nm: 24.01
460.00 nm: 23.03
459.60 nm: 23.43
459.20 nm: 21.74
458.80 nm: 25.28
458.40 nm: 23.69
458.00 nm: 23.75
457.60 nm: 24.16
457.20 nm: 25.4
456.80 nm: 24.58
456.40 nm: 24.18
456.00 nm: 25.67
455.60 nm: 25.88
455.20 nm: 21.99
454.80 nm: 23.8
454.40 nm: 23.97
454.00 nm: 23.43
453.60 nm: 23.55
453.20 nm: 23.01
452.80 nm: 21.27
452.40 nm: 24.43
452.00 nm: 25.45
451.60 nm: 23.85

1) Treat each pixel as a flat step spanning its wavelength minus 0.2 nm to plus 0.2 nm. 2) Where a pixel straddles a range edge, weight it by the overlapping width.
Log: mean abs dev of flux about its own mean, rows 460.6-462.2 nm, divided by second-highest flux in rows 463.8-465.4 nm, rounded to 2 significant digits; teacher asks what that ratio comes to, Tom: 0.038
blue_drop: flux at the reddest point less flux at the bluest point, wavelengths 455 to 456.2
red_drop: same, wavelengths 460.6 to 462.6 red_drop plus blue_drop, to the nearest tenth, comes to 1.4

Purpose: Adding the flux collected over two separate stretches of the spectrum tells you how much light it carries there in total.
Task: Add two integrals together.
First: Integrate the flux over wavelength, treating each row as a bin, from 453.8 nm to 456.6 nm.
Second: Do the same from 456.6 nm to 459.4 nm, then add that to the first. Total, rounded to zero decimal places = 135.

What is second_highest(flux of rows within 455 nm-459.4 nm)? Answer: 25.67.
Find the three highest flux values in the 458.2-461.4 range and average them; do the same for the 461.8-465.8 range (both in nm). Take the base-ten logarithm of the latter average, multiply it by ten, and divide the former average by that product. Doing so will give 1.89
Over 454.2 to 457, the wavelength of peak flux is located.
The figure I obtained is 455.60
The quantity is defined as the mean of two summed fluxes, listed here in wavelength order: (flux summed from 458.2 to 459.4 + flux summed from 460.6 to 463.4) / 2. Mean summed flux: 127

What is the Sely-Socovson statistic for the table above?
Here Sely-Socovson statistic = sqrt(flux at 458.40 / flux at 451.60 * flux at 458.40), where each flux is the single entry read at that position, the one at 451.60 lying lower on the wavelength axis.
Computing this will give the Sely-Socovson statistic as 4.85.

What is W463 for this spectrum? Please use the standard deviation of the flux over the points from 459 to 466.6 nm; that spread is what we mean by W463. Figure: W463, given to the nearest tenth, 1.5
